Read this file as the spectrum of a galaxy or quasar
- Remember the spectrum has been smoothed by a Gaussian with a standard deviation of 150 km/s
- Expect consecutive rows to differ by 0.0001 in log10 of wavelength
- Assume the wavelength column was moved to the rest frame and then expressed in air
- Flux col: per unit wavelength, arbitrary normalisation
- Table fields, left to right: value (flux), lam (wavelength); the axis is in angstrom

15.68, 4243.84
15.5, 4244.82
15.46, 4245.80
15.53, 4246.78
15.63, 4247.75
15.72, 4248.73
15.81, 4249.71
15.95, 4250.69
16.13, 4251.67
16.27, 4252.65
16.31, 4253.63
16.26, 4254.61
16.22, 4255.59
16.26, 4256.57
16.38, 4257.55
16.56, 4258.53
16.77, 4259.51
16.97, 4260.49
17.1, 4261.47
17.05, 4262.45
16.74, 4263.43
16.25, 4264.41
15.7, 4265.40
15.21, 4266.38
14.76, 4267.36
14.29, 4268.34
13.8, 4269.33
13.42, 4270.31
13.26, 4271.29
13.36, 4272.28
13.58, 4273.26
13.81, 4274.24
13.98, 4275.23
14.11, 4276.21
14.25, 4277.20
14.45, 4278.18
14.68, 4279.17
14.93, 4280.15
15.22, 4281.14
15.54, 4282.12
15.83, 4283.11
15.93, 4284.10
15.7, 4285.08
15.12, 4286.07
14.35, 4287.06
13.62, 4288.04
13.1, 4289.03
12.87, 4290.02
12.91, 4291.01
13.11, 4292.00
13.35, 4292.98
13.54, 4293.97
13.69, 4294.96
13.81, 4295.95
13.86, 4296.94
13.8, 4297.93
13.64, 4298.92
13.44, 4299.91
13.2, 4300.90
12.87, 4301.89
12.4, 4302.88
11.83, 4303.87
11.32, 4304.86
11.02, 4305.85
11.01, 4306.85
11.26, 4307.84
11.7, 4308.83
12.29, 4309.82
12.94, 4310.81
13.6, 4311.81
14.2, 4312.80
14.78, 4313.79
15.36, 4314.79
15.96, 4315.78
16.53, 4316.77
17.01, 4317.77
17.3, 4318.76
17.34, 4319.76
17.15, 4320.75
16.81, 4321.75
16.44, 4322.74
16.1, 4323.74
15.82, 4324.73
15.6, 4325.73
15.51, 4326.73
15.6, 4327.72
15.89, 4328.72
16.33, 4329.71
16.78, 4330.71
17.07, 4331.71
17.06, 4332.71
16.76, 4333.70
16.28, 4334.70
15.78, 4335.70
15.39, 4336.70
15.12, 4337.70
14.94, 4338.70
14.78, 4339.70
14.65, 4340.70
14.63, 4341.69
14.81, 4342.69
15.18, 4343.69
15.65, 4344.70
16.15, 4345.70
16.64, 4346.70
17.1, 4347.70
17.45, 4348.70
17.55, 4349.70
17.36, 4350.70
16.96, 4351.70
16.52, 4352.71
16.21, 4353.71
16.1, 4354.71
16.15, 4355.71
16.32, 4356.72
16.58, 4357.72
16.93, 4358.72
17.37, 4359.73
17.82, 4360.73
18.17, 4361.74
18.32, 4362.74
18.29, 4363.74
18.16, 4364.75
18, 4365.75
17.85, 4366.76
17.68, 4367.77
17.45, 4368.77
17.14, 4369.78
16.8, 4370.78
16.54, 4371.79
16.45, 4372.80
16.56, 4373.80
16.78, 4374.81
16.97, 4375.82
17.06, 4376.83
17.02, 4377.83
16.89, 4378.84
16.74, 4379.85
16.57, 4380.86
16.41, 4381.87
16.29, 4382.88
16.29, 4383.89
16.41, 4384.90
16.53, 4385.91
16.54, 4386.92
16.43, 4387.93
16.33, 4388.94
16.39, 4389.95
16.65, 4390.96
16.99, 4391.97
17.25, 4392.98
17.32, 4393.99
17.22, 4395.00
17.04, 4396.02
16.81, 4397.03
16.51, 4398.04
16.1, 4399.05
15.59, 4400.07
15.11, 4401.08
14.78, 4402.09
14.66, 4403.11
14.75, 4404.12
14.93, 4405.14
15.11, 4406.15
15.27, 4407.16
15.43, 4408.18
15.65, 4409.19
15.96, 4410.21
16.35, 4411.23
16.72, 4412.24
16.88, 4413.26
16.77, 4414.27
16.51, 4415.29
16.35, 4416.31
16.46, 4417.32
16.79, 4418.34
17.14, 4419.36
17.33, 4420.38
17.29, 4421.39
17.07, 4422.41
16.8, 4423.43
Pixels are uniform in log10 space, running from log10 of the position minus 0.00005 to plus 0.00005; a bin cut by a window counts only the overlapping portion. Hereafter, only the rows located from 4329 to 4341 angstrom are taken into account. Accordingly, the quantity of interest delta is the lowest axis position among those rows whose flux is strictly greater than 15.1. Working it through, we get 4329.71 angstrom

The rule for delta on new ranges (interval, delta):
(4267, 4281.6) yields 4281.14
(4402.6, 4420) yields 4406.15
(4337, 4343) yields 4337.70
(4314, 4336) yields 4314.79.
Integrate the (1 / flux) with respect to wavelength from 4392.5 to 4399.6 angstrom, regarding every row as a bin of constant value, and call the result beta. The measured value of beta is 0.42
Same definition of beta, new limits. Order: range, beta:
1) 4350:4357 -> 0.42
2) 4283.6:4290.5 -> 0.48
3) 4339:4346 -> 0.46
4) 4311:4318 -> 0.46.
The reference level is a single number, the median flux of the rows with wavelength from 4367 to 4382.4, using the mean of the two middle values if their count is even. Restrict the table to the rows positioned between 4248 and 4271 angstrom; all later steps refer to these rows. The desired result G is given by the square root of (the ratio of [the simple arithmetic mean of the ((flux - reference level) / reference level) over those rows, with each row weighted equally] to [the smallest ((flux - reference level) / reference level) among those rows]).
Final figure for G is 0.51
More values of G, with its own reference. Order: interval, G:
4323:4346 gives 0.70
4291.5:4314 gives 0.82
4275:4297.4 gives 0.80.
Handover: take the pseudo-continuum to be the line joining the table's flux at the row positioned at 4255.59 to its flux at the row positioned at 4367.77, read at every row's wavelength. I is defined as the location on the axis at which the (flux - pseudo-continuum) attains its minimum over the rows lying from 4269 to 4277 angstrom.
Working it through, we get 4271.29 angstrom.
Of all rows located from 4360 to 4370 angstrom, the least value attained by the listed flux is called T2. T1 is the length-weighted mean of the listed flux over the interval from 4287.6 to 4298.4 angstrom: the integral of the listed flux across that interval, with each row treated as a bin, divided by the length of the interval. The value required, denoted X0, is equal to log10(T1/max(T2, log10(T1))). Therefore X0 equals -0.11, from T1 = 13.4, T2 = 17.14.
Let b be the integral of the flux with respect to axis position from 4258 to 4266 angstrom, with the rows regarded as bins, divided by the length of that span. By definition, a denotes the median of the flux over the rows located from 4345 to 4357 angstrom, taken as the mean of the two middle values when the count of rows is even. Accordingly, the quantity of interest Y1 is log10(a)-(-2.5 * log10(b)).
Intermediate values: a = 16.6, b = 16.6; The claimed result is 4.27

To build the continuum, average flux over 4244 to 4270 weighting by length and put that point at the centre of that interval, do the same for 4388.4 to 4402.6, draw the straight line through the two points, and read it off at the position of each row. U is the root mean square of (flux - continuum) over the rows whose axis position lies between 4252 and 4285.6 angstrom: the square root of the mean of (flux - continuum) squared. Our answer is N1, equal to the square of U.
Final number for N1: 1.9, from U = 1.37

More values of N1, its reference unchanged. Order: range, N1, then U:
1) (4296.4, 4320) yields 9.7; 3.11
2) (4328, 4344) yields 1.0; 1.01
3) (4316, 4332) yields 0.5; 0.69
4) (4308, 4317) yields 6.3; 2.52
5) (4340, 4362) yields 1.0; 0.99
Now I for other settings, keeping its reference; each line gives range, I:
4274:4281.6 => 4274.24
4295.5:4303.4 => 4302.88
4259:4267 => 4266.38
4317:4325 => 4324.73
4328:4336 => 4335.70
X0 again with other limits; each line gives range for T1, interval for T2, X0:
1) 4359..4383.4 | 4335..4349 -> 0.07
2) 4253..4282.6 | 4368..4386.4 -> -0.03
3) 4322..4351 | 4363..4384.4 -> -0.01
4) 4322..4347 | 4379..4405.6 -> 0.03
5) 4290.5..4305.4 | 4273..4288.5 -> -0.02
